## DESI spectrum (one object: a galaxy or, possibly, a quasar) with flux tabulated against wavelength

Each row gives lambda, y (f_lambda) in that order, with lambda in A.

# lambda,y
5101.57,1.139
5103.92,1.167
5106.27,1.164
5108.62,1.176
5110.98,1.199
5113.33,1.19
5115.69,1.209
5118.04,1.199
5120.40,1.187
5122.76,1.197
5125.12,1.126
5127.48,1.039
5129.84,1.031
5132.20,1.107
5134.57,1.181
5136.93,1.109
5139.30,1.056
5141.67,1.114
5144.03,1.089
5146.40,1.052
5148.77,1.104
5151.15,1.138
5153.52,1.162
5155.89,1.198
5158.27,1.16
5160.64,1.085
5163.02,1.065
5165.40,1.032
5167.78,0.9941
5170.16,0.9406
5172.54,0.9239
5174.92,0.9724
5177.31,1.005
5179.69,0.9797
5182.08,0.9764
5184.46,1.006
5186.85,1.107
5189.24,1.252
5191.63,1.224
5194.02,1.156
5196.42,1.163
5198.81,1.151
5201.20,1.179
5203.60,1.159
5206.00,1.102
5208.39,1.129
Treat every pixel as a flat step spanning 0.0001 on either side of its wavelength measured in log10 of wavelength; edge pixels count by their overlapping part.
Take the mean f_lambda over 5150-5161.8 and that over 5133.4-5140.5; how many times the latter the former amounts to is 1.03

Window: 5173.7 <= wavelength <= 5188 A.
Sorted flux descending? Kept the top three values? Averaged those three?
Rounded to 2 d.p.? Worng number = 1.04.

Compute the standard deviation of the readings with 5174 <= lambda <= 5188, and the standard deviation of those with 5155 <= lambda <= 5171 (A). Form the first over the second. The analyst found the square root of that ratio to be 0.75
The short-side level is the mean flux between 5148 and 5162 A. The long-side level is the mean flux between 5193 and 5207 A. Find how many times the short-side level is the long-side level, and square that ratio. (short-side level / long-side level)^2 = 0.98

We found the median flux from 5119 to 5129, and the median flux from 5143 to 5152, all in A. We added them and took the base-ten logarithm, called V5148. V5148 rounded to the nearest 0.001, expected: 0.353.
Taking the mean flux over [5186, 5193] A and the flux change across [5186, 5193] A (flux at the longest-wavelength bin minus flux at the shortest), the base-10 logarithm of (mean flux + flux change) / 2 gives -0.18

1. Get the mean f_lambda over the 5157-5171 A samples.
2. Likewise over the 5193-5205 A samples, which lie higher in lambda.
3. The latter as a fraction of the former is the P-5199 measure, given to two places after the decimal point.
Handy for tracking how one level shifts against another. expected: 1.11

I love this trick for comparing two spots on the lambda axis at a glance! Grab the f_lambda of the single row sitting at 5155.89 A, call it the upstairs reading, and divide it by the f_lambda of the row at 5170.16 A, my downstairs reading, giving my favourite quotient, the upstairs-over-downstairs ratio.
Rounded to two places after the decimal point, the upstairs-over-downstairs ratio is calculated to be 1.27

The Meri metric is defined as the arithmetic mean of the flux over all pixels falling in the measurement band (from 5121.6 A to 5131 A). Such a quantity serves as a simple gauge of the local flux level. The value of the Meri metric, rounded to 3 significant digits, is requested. 1.10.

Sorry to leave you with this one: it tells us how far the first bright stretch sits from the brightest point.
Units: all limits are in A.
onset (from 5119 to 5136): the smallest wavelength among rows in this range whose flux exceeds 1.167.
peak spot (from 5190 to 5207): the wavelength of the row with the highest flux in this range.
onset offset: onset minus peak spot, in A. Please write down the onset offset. -71.2 A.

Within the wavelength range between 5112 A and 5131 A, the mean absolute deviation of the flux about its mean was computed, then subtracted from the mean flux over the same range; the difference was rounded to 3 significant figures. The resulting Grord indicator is 1.09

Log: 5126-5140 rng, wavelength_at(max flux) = 5134.57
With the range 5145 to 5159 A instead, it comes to 5155.89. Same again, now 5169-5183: 5177.31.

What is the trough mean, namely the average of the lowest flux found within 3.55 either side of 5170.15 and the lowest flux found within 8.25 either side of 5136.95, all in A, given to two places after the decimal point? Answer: 0.98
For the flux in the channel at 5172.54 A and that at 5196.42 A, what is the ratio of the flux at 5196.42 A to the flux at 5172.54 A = 1.26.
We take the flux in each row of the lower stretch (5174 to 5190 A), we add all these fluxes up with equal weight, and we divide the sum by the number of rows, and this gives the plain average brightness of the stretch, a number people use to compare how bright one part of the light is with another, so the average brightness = 1.04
